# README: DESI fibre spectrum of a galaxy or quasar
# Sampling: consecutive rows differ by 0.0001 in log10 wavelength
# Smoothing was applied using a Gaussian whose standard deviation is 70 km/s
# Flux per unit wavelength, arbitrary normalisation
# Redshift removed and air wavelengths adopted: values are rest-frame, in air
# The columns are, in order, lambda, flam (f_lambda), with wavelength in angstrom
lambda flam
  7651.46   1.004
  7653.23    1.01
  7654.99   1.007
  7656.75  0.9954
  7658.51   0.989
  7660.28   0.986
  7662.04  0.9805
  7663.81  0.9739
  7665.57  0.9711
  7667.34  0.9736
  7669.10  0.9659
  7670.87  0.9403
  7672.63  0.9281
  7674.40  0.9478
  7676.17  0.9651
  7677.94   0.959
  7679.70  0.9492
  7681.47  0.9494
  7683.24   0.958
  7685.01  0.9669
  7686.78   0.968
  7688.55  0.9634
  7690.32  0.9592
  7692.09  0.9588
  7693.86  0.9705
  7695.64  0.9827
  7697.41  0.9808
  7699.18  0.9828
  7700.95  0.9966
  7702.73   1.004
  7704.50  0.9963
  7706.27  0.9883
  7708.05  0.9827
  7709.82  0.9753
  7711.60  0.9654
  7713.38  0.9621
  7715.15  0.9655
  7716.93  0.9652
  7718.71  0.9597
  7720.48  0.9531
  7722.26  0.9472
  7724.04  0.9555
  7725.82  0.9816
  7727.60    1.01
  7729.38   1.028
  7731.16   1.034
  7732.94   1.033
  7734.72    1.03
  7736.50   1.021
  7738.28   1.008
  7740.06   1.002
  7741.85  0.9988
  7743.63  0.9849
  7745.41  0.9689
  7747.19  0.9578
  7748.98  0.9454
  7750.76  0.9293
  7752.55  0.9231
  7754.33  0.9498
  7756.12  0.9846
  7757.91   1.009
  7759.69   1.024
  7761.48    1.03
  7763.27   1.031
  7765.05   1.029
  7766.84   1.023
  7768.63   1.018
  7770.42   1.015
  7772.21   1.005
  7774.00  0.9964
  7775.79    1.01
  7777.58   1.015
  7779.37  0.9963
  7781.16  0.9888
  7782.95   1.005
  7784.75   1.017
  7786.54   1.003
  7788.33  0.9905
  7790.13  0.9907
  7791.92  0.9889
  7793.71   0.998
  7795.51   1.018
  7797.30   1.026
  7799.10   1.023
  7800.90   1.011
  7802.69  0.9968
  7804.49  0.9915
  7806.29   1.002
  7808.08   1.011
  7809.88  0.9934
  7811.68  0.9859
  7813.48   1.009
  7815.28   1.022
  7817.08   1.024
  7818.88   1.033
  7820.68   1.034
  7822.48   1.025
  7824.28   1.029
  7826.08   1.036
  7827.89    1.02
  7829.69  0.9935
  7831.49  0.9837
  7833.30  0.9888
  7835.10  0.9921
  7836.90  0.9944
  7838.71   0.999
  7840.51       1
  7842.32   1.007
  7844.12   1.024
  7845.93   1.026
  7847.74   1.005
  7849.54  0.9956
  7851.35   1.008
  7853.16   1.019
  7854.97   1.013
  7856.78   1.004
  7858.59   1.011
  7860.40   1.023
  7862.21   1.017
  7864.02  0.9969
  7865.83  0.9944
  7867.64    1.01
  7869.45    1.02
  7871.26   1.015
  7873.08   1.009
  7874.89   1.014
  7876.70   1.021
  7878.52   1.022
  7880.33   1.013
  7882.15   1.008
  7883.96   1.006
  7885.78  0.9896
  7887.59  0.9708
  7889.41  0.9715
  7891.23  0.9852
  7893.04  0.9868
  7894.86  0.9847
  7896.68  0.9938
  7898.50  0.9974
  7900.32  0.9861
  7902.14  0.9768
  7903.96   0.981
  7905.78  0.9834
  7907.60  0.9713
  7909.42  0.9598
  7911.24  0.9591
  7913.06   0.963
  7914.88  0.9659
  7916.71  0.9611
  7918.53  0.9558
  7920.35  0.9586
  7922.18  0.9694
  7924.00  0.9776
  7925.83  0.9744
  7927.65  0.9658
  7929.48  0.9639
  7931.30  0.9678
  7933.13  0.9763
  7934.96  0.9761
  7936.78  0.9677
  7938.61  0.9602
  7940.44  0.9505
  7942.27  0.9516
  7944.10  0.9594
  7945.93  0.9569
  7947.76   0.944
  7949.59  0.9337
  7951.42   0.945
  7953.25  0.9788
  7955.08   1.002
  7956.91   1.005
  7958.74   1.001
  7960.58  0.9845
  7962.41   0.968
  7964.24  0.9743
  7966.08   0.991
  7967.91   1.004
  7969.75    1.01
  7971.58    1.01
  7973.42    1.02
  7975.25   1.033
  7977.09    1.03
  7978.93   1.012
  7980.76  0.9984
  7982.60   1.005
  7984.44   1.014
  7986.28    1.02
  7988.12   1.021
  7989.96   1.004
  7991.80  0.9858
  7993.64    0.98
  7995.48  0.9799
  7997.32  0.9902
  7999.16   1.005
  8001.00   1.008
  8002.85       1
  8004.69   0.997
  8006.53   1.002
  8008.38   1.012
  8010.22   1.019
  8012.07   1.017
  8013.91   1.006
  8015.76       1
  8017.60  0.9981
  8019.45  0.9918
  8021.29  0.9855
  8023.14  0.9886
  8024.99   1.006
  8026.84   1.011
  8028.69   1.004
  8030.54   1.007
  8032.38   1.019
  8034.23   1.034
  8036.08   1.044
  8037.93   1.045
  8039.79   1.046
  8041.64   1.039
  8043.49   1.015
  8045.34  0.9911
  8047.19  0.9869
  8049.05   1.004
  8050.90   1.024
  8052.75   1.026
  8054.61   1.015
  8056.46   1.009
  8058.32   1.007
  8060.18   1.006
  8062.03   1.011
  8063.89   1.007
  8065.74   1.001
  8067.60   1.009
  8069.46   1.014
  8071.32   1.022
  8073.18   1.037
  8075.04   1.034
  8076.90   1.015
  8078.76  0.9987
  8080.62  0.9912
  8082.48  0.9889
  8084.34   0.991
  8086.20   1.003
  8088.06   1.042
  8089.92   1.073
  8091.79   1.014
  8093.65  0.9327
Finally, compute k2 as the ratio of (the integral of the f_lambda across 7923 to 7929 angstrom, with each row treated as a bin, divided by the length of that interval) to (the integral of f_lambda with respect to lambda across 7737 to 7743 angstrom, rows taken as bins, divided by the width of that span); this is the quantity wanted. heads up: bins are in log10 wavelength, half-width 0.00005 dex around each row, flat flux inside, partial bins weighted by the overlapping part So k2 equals 0.97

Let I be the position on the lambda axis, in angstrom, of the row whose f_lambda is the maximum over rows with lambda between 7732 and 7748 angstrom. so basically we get 7732.94 angstrom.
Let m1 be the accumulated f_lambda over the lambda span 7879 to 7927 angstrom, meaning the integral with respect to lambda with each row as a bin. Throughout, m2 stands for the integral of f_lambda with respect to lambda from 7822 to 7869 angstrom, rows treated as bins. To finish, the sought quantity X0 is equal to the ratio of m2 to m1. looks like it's 1.01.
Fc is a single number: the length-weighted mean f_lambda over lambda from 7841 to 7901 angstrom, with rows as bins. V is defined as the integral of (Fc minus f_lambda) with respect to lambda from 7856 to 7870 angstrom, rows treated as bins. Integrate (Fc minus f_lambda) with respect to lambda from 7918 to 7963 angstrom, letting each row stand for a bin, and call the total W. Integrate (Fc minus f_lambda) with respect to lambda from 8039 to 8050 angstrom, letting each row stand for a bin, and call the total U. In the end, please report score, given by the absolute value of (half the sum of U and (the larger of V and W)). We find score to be 0.77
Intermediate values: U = -0.10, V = -0.07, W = 1.64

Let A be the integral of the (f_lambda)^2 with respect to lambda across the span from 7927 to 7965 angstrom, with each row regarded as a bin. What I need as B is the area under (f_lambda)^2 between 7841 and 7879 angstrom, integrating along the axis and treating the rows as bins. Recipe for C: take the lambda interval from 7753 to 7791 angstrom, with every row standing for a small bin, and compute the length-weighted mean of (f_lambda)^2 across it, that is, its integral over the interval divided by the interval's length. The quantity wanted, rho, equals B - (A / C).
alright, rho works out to 3.7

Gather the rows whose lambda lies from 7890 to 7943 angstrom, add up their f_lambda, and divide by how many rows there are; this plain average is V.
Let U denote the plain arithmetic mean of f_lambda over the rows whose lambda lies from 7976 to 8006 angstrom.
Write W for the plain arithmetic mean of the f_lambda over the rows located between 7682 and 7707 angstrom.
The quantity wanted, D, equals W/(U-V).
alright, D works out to 31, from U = 1.00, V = 0.97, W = 0.977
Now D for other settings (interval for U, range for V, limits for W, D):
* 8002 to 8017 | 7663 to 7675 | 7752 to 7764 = 20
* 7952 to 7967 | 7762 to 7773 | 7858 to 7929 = -31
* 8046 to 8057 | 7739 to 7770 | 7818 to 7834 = 46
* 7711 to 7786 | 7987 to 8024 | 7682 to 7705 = -135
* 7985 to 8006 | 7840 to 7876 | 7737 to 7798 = -87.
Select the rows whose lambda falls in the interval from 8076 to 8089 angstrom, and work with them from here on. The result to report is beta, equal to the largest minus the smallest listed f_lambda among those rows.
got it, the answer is 0.053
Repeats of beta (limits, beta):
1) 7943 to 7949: 0.015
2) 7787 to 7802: 0.037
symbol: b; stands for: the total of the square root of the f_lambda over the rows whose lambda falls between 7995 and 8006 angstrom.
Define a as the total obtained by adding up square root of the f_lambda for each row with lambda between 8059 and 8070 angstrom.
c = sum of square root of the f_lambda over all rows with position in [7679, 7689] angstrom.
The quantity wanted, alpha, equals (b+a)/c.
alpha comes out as 2.04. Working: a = 6.02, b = 5.99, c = 5.88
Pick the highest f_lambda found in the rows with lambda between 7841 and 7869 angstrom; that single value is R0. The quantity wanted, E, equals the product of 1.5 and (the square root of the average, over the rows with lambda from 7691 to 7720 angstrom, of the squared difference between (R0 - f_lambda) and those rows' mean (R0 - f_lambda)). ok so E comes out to 0.021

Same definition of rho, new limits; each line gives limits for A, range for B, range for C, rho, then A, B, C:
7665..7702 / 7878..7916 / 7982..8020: 2.6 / 34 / 37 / 1.01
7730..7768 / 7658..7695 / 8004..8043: -2.5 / 38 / 34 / 1.03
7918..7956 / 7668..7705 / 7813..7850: 0.1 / 35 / 35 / 1.02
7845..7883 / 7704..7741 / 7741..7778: -3.2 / 39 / 36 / 0.99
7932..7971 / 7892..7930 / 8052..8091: 0.1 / 37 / 36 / 1.03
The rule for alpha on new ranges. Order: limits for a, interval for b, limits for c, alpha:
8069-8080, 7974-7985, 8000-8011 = 2.01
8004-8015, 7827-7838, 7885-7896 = 2.02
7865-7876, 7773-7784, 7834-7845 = 2.00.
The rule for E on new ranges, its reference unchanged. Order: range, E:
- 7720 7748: 0.045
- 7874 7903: 0.024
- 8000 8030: 0.014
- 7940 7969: 0.035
